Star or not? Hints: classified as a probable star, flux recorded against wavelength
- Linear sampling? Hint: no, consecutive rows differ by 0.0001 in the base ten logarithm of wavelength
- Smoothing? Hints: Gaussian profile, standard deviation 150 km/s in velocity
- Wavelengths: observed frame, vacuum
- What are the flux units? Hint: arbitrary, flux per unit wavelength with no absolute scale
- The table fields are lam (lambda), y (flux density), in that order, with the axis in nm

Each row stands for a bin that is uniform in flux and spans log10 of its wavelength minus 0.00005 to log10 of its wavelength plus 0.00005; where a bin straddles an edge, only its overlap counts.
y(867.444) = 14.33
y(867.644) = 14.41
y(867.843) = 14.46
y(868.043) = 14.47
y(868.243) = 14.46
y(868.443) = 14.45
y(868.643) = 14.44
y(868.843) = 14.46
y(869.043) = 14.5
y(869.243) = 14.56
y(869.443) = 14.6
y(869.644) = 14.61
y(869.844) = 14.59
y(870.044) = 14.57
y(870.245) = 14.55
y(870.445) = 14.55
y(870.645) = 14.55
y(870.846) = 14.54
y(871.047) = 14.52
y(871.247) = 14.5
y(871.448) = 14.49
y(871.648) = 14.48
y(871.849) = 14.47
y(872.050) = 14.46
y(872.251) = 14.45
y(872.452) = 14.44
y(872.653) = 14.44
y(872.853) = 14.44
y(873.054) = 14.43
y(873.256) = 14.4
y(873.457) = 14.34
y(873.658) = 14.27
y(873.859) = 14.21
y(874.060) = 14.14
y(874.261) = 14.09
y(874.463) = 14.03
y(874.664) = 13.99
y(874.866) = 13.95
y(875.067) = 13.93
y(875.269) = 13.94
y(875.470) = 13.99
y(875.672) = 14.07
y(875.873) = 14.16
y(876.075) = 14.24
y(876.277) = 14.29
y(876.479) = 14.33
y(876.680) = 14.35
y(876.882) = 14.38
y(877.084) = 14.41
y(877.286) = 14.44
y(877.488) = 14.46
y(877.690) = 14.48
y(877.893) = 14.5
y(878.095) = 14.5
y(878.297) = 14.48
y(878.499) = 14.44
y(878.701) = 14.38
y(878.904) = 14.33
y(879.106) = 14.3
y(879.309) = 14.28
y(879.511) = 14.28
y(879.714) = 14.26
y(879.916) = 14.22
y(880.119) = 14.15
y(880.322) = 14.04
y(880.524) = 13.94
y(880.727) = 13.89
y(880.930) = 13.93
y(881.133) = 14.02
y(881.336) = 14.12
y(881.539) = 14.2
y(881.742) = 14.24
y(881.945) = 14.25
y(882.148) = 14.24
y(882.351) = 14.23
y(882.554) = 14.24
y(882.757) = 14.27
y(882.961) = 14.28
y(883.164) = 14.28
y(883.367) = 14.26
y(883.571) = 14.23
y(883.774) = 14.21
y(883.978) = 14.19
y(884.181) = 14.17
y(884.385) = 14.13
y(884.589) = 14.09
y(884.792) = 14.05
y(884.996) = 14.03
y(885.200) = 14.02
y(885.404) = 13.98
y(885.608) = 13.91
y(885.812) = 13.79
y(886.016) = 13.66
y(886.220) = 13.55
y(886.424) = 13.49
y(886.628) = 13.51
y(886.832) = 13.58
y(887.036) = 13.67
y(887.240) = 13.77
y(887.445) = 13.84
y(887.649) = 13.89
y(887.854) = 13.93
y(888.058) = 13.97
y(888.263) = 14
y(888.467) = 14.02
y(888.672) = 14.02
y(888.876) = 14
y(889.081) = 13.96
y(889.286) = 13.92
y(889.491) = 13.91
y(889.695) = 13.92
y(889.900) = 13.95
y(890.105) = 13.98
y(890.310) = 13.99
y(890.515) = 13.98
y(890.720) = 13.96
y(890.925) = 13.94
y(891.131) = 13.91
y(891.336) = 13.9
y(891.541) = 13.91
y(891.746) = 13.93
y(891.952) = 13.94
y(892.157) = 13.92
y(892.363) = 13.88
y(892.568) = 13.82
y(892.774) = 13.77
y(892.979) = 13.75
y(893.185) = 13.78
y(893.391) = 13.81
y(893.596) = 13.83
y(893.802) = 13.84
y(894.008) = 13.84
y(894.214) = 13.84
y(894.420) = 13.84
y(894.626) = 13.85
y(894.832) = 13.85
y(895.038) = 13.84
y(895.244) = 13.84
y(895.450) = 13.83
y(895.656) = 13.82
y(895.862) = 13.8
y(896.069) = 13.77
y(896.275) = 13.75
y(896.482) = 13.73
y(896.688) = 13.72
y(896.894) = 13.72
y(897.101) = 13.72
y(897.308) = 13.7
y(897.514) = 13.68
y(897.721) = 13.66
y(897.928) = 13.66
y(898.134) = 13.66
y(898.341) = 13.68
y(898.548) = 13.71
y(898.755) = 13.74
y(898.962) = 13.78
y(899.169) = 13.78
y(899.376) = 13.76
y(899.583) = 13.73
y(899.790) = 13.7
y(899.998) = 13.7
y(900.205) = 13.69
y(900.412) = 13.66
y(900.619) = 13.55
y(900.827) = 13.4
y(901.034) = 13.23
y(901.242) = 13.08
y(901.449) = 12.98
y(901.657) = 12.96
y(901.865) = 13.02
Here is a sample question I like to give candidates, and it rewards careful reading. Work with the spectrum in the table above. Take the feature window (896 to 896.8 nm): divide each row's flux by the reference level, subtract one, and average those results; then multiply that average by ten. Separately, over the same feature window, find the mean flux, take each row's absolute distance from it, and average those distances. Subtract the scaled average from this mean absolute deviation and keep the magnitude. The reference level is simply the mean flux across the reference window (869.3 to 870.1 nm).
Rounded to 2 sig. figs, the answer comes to 0.60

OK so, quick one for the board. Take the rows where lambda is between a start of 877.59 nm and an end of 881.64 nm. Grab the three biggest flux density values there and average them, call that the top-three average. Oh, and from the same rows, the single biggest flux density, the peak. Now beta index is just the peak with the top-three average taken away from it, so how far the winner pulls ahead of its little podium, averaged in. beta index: 0.007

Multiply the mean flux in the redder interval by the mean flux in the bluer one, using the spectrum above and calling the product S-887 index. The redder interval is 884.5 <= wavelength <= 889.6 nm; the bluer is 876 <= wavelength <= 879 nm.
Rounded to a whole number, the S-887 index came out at 200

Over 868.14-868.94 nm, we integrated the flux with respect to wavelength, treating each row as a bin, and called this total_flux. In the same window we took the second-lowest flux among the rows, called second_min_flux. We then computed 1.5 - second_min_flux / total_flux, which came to 0.250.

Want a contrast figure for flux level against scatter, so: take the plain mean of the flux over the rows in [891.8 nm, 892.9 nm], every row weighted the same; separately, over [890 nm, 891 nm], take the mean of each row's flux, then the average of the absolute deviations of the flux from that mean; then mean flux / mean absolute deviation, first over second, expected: 867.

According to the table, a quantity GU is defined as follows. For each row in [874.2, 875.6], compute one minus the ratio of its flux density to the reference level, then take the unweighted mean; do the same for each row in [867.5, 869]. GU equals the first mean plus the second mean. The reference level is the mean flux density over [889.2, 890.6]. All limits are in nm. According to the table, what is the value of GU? -0.04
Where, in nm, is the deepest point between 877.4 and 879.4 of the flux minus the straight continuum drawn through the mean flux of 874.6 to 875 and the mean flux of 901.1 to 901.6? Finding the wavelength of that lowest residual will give 879.309 nm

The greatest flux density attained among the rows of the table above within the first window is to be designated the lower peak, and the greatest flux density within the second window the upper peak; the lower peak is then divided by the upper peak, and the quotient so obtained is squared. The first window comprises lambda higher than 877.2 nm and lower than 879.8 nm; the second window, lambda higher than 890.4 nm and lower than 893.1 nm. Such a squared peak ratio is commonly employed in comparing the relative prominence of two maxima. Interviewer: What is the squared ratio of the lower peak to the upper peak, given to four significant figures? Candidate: 1.076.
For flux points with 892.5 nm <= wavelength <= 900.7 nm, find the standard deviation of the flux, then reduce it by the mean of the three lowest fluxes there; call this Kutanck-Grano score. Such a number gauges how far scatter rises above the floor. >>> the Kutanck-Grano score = -13.6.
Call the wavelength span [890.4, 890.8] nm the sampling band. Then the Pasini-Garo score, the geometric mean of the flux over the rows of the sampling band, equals 14.0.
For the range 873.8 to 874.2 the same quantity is 14.2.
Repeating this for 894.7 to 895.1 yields 13.8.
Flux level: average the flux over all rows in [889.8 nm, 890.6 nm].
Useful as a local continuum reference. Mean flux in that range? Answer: 14.0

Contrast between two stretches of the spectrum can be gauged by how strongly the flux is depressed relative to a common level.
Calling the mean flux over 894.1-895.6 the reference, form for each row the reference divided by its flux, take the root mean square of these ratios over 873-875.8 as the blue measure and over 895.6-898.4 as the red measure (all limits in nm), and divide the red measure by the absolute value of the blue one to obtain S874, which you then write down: 1.03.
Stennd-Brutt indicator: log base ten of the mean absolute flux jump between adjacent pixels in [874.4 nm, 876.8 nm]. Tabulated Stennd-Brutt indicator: -1.33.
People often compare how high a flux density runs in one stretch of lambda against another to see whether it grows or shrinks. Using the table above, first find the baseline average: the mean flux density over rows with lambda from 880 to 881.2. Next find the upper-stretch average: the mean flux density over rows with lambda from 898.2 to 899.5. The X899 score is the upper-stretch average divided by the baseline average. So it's 0.982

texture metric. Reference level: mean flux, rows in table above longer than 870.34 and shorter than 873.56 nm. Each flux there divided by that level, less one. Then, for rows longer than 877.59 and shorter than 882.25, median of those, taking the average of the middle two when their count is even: -0.015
